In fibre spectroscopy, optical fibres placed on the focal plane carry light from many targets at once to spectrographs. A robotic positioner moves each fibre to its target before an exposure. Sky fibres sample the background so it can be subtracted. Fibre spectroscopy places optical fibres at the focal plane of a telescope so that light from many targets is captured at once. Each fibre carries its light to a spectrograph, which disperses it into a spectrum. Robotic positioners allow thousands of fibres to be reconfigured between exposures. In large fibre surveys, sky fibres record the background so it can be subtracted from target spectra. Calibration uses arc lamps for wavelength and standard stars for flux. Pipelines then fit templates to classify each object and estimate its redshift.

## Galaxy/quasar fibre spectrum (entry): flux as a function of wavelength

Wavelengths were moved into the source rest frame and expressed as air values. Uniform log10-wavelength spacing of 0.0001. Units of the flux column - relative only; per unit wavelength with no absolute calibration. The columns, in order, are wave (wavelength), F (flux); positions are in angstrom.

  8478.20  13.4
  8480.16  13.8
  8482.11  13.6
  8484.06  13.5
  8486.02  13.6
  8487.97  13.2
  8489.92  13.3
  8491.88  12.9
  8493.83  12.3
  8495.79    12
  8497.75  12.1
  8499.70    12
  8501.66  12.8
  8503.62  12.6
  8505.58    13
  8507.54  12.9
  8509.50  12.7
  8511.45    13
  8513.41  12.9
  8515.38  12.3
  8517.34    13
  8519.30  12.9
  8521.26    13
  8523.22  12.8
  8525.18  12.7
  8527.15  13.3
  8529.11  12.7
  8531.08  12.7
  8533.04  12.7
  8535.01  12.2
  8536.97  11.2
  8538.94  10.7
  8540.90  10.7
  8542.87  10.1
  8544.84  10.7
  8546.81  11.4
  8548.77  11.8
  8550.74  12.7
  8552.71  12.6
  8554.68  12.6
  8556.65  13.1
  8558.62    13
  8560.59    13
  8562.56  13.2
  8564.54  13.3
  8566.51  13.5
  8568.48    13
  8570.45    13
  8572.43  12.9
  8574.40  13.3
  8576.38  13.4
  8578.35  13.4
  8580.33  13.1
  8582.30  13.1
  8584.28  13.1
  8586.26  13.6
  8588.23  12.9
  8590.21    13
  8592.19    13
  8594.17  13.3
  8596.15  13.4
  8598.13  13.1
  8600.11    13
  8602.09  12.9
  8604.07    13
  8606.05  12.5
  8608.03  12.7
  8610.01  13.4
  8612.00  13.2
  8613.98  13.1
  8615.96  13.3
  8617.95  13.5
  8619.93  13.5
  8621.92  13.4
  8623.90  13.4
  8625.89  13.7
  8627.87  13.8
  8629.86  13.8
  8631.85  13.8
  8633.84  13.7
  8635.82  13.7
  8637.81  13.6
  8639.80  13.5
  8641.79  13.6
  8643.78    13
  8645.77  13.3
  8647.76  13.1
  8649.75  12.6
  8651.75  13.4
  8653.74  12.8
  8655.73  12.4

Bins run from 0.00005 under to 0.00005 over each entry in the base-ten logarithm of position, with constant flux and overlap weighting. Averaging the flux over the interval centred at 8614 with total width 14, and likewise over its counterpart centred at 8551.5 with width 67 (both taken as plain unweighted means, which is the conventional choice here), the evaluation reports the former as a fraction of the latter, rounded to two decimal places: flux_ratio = 1.05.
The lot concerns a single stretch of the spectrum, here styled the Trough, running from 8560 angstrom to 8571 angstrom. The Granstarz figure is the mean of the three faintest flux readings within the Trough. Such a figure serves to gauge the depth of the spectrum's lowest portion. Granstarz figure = 13.0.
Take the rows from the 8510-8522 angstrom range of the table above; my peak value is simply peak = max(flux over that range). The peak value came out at 13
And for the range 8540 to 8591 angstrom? 13.6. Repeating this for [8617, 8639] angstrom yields 13.8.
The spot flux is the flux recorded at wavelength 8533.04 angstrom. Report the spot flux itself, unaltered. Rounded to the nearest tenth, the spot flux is 12.7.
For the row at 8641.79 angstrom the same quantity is 13.6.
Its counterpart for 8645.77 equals 13.3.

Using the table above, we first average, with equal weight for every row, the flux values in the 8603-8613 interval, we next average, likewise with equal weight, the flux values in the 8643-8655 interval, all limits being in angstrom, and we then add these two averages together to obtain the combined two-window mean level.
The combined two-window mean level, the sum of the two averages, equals 26.0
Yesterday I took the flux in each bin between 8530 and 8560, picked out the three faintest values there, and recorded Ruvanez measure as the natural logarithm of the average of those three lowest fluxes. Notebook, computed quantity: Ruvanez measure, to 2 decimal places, 2.35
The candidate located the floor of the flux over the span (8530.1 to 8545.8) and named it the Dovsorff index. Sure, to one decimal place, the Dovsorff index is 10.1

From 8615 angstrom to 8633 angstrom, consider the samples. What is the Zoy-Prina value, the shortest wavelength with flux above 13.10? 8615.96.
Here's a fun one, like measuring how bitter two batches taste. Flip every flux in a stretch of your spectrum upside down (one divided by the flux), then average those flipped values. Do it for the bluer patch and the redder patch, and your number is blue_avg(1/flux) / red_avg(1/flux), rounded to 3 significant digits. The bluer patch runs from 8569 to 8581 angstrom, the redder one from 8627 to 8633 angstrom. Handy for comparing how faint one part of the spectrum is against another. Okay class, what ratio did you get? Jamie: 1.05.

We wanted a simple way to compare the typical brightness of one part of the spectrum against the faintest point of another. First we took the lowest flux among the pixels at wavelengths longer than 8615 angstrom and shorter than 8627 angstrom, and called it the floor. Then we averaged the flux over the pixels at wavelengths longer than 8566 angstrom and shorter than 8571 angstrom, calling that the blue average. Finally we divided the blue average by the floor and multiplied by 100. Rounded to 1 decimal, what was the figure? 99.0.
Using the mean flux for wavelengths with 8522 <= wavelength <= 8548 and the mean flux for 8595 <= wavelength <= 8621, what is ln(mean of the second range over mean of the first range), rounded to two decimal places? 0.10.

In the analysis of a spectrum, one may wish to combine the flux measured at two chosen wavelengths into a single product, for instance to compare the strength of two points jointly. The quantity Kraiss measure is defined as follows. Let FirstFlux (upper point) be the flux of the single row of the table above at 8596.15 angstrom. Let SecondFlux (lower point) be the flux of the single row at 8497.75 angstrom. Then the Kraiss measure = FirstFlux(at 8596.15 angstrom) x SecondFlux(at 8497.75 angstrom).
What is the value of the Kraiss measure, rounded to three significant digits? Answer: 162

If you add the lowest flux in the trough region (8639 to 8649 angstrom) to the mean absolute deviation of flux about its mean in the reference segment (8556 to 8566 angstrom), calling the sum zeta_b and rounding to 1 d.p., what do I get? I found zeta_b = 13.1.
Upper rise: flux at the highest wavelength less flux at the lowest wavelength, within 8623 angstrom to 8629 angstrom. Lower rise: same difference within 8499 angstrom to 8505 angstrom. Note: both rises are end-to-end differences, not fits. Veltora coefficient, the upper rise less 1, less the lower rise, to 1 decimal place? -1.2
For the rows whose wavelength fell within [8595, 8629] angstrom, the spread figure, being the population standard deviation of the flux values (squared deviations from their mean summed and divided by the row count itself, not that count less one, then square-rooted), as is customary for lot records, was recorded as 0.33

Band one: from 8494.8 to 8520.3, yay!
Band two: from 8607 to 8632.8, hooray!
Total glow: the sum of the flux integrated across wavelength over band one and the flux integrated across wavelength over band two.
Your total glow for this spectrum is 668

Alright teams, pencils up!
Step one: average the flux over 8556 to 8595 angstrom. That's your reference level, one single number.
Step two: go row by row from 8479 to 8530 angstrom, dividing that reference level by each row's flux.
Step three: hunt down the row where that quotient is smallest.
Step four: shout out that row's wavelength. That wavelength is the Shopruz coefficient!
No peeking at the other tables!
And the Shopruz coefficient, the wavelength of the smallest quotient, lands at 8480.16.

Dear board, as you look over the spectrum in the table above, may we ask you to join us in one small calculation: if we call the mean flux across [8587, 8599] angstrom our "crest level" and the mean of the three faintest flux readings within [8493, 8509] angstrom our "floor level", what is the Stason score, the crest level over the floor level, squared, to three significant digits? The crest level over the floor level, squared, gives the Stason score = 1.19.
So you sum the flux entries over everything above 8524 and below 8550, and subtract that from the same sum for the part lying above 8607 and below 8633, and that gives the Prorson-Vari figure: 22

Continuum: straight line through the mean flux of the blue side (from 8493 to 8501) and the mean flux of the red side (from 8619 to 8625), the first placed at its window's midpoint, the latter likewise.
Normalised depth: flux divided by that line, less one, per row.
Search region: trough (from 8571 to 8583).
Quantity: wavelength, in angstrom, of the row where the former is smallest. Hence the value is 8572.43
